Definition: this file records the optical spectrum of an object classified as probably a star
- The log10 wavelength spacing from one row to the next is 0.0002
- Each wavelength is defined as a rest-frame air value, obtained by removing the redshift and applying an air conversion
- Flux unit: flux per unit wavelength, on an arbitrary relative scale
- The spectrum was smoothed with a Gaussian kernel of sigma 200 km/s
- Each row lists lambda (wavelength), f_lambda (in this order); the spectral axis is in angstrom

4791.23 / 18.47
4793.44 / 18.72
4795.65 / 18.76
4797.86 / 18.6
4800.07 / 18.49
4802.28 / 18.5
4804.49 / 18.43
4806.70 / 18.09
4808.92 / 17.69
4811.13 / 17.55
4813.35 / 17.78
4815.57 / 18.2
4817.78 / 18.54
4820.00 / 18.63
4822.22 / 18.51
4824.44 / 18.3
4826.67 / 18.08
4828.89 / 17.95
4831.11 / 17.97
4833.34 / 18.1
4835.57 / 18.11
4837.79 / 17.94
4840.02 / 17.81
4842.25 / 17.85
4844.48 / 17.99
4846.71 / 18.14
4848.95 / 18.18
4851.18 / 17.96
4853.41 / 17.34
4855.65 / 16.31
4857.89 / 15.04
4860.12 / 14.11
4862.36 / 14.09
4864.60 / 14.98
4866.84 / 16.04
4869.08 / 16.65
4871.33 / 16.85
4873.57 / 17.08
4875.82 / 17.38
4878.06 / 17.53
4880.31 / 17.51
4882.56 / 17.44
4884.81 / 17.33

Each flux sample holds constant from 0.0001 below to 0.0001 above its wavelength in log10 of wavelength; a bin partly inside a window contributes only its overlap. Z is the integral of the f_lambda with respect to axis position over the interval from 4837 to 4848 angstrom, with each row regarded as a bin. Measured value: 197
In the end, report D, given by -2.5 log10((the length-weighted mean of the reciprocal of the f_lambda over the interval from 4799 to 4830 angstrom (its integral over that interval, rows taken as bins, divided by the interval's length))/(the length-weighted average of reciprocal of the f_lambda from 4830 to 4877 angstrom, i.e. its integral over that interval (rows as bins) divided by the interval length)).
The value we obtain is 0.08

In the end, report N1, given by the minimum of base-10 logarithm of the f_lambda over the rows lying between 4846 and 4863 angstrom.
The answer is 1.149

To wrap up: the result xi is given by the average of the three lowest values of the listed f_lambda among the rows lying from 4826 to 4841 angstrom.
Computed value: 17.9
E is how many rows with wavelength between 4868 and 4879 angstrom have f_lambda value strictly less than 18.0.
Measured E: 5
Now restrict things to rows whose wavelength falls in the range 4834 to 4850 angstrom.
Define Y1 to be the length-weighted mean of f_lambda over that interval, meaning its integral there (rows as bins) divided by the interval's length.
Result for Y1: 18.0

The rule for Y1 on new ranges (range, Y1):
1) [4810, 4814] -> 17.7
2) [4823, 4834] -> 18.1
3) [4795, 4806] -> 18.5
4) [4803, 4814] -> 17.9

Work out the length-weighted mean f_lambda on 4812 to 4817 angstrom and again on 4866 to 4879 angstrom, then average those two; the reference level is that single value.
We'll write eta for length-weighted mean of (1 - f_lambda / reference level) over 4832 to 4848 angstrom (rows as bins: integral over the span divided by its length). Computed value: -0.03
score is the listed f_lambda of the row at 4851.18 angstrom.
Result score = 17.96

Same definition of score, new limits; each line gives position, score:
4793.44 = 18.72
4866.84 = 16.04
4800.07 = 18.49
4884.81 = 17.33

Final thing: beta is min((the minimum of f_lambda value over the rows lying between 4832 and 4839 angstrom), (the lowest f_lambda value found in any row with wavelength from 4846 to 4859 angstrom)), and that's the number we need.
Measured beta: 15.0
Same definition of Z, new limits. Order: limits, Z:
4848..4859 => 186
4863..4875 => 195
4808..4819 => 198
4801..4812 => 199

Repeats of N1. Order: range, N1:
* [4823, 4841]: 1.251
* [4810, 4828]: 1.244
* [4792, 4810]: 1.248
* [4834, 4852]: 1.251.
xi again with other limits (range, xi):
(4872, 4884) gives 17.3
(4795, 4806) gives 18.5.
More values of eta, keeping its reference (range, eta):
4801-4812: -0.03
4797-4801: -0.06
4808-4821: -0.03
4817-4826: -0.06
